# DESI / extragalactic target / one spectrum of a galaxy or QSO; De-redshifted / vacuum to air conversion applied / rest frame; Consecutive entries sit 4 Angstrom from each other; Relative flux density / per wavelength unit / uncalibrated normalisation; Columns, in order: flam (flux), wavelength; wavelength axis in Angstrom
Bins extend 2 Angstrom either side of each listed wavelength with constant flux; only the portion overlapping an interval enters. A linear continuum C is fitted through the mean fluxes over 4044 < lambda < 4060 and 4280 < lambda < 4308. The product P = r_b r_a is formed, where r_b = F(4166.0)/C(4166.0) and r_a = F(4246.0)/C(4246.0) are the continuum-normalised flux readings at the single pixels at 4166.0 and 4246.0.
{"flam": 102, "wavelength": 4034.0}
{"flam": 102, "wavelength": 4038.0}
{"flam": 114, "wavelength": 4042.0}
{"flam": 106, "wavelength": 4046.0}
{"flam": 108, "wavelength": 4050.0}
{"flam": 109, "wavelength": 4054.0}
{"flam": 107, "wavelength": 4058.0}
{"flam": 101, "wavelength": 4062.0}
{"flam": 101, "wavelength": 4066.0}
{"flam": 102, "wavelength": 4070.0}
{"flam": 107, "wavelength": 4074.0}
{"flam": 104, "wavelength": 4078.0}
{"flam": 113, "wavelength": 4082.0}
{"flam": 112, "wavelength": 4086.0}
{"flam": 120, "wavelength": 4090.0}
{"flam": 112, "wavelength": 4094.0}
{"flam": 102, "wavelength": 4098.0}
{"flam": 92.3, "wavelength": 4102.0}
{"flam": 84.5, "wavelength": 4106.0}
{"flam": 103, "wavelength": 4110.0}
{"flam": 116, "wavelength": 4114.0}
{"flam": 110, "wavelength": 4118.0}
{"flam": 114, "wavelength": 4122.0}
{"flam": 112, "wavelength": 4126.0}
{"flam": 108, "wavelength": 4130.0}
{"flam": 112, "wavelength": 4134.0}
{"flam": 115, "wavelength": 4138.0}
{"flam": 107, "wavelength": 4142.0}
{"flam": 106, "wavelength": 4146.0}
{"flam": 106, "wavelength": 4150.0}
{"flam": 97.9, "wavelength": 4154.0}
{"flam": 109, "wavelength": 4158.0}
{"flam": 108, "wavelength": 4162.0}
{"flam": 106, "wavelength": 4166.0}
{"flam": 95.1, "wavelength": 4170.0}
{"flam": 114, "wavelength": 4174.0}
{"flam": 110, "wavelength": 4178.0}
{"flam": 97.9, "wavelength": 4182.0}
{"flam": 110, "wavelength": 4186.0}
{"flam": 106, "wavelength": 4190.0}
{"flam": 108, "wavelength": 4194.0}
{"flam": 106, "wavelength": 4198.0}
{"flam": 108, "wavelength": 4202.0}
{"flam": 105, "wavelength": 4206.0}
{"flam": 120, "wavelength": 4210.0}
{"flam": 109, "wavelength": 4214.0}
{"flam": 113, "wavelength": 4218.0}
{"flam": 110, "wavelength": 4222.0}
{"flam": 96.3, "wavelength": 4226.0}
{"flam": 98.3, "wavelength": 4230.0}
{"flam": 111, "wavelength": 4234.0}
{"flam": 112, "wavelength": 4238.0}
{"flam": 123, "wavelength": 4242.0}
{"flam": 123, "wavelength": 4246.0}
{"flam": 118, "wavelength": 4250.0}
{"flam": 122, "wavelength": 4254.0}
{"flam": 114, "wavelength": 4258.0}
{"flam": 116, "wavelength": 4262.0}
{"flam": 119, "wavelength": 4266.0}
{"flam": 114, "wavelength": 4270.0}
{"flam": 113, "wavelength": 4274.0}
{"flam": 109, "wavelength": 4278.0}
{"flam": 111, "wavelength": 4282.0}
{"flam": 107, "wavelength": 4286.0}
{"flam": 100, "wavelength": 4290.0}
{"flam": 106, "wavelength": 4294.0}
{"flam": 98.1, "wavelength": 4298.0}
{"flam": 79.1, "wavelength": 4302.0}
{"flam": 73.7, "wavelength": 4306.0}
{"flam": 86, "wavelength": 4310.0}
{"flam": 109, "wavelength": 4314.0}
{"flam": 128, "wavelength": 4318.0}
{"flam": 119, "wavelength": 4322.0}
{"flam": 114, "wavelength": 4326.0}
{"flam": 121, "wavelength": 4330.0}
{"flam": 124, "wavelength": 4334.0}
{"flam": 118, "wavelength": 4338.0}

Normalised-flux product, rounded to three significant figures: 1.29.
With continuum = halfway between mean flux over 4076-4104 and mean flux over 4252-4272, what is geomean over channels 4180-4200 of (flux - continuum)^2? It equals 34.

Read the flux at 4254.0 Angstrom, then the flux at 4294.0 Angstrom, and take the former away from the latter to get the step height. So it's -16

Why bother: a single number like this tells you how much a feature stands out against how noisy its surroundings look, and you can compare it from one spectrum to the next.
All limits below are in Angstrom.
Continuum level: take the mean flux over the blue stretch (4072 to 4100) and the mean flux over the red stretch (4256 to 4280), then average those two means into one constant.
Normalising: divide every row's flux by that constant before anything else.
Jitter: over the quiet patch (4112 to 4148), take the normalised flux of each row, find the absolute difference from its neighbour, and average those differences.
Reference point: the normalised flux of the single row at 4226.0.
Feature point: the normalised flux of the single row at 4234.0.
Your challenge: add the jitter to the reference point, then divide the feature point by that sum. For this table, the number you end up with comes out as 1.11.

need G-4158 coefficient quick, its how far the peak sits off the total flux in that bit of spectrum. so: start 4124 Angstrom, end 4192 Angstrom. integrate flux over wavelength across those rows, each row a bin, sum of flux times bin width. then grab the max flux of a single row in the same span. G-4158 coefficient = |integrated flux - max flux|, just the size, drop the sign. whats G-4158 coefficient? 7165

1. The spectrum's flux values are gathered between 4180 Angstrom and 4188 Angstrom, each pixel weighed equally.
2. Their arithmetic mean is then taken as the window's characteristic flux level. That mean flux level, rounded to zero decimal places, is 104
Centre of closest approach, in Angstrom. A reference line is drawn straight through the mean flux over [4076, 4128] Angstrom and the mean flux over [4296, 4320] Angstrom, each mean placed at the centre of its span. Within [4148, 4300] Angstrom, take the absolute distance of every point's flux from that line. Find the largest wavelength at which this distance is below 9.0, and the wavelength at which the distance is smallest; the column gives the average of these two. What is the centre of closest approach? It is 4224 Angstrom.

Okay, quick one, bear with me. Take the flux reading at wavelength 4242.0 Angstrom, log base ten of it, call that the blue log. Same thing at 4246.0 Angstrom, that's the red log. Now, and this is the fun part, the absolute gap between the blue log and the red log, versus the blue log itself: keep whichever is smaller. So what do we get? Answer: 0.00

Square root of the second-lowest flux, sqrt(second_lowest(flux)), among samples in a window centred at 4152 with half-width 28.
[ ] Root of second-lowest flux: 9.9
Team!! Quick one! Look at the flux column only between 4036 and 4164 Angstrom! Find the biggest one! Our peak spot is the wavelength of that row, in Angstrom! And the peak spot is 4090.0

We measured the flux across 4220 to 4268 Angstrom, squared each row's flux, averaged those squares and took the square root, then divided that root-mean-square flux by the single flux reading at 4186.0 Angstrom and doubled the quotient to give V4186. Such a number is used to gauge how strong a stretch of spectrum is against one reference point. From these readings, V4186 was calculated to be 2.07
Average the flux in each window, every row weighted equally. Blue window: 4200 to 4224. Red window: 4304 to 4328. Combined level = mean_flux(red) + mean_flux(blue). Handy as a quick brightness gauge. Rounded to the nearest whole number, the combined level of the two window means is 216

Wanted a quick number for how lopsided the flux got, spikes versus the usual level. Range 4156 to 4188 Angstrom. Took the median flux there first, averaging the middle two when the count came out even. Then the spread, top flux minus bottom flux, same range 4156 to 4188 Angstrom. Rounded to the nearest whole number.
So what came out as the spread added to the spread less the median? -71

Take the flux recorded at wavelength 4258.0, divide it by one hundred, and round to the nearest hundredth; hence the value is 1.14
